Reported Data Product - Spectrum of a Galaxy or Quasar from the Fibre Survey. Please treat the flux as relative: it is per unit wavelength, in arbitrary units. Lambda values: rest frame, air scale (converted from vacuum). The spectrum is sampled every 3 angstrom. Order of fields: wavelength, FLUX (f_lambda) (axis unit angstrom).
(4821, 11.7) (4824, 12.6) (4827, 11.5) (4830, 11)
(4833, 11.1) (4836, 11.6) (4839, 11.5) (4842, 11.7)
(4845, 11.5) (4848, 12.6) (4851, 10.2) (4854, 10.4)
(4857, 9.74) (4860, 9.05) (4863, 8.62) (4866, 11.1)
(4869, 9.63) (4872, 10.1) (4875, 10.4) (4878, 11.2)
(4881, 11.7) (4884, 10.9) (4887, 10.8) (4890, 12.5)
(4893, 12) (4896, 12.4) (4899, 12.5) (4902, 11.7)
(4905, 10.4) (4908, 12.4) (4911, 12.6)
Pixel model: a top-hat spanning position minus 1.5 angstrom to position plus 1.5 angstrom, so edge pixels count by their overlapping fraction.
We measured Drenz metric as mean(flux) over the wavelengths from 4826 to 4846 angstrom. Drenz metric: 11.41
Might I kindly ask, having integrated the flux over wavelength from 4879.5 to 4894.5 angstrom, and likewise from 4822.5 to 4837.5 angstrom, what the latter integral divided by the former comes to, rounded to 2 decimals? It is 1.00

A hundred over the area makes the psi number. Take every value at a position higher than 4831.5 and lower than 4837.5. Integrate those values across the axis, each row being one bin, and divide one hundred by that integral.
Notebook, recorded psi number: 1.5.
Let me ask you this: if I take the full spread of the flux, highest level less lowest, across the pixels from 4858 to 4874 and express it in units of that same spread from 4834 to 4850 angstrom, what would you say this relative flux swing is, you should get 2.3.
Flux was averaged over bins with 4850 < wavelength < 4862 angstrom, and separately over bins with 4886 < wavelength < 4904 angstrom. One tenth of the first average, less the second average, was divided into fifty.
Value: -4.55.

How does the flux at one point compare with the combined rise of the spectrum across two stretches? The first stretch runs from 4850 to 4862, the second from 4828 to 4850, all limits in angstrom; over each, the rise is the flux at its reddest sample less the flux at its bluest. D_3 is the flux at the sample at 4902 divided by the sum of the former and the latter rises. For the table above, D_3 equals 26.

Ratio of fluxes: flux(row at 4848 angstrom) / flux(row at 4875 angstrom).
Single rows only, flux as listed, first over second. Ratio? 1.2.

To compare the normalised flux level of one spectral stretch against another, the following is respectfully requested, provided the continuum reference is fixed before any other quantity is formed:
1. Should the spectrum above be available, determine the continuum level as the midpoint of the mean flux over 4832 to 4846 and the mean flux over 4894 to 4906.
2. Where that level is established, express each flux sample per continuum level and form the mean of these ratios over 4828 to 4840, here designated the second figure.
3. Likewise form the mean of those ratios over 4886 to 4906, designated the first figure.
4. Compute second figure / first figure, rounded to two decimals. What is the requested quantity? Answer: 0.96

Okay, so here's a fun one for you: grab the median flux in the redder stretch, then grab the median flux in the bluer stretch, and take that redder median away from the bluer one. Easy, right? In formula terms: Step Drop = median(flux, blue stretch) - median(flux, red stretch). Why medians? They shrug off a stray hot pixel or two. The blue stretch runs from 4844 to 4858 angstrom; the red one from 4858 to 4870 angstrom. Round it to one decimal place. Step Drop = 1.1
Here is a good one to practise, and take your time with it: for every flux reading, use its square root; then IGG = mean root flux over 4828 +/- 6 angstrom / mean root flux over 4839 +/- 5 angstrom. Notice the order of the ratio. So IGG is 1.00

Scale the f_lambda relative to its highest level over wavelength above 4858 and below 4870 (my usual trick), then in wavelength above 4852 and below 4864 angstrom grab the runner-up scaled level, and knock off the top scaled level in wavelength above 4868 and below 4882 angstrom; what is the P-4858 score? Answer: -0.18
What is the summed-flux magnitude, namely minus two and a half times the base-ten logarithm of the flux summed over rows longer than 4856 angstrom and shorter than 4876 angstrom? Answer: -4.6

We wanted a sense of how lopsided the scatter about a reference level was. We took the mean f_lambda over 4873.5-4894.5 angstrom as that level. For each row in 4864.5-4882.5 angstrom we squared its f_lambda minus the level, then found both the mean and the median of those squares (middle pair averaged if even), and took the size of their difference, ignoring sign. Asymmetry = 0.43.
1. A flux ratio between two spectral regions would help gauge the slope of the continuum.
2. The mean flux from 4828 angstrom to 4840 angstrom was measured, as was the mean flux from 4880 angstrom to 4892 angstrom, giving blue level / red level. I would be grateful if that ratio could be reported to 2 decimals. 0.98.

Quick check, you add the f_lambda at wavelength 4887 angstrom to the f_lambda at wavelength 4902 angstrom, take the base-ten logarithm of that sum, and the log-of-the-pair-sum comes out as 1.35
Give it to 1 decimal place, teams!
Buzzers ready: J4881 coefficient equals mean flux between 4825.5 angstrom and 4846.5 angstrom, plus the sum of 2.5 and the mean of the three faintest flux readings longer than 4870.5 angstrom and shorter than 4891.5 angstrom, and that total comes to 24.3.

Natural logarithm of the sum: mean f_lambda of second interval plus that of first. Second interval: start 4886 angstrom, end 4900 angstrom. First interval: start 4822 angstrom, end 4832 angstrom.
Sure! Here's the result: 3.17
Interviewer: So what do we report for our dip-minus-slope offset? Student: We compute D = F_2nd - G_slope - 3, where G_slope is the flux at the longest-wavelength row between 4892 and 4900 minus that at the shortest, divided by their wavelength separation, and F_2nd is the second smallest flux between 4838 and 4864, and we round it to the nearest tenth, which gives 6.0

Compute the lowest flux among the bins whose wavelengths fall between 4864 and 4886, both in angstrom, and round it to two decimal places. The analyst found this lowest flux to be 9.63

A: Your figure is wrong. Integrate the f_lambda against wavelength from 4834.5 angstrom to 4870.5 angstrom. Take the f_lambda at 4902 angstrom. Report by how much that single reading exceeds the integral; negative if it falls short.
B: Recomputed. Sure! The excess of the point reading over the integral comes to -371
